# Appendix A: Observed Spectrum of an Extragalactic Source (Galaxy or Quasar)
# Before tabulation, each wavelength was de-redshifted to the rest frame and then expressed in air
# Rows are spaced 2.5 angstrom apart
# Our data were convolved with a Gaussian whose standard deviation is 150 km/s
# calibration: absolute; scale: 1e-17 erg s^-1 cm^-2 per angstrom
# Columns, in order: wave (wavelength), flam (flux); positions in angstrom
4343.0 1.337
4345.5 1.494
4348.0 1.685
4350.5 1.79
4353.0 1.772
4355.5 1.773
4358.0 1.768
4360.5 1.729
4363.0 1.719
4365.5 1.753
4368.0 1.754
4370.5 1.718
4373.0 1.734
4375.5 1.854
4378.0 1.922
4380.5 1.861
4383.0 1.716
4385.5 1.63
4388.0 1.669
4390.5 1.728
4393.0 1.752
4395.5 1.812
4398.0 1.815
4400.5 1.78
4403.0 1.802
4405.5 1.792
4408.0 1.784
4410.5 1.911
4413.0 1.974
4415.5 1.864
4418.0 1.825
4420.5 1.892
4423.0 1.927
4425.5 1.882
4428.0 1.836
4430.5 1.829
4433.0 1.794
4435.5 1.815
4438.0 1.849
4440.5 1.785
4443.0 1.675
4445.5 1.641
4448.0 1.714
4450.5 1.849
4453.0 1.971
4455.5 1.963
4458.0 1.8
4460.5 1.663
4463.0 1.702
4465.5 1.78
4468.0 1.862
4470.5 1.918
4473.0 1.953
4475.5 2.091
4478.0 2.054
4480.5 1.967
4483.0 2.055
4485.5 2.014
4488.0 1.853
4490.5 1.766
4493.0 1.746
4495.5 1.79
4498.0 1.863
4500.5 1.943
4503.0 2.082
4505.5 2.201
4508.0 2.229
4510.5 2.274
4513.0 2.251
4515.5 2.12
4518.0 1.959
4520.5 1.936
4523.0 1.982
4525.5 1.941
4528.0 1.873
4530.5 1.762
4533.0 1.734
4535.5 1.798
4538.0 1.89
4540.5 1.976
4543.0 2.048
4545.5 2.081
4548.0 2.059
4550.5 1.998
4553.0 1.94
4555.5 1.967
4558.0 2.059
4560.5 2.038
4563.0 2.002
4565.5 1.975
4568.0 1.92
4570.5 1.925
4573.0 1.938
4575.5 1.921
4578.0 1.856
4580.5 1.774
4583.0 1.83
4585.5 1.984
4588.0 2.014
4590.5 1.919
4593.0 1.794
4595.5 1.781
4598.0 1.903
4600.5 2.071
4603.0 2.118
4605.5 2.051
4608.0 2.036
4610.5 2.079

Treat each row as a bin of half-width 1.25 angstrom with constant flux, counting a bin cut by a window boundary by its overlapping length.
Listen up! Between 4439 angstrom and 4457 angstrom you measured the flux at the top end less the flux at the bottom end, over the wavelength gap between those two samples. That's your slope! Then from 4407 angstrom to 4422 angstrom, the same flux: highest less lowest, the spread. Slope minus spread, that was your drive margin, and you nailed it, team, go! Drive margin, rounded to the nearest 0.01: -0.18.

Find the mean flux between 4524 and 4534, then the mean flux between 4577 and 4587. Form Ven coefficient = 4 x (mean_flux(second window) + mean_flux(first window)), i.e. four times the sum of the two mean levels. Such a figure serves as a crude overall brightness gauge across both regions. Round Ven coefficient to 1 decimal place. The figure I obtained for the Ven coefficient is 14.8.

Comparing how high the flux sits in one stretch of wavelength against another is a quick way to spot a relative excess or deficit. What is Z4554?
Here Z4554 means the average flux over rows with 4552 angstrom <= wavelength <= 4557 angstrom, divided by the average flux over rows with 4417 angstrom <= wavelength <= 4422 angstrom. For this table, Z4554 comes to 1.05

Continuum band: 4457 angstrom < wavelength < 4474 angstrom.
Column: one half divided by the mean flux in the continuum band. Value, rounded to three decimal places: 0.276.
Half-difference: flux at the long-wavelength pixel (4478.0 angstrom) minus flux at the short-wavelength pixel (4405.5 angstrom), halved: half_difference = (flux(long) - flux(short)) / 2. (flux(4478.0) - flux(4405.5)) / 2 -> 0.13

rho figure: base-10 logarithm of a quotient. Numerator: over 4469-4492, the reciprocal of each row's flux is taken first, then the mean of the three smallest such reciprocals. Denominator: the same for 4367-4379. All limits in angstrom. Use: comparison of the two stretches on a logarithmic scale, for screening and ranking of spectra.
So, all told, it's -0.050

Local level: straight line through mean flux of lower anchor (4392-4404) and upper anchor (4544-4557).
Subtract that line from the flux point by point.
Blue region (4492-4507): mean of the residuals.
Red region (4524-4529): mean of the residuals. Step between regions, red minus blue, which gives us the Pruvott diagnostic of -0.07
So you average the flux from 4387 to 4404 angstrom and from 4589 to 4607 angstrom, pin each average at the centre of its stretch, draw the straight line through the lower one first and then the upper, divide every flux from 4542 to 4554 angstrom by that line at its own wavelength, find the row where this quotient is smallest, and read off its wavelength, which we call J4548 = 4553.0 angstrom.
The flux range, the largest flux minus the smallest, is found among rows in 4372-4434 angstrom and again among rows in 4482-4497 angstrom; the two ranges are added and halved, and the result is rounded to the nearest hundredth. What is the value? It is 0.33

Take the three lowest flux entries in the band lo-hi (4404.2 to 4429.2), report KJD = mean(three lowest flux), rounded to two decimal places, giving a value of 1.80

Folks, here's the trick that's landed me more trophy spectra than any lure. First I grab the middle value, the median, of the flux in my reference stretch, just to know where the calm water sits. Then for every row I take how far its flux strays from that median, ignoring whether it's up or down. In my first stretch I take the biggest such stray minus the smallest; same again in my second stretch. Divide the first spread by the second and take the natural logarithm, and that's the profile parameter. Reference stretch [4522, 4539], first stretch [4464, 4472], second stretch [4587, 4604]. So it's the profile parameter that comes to -1.0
